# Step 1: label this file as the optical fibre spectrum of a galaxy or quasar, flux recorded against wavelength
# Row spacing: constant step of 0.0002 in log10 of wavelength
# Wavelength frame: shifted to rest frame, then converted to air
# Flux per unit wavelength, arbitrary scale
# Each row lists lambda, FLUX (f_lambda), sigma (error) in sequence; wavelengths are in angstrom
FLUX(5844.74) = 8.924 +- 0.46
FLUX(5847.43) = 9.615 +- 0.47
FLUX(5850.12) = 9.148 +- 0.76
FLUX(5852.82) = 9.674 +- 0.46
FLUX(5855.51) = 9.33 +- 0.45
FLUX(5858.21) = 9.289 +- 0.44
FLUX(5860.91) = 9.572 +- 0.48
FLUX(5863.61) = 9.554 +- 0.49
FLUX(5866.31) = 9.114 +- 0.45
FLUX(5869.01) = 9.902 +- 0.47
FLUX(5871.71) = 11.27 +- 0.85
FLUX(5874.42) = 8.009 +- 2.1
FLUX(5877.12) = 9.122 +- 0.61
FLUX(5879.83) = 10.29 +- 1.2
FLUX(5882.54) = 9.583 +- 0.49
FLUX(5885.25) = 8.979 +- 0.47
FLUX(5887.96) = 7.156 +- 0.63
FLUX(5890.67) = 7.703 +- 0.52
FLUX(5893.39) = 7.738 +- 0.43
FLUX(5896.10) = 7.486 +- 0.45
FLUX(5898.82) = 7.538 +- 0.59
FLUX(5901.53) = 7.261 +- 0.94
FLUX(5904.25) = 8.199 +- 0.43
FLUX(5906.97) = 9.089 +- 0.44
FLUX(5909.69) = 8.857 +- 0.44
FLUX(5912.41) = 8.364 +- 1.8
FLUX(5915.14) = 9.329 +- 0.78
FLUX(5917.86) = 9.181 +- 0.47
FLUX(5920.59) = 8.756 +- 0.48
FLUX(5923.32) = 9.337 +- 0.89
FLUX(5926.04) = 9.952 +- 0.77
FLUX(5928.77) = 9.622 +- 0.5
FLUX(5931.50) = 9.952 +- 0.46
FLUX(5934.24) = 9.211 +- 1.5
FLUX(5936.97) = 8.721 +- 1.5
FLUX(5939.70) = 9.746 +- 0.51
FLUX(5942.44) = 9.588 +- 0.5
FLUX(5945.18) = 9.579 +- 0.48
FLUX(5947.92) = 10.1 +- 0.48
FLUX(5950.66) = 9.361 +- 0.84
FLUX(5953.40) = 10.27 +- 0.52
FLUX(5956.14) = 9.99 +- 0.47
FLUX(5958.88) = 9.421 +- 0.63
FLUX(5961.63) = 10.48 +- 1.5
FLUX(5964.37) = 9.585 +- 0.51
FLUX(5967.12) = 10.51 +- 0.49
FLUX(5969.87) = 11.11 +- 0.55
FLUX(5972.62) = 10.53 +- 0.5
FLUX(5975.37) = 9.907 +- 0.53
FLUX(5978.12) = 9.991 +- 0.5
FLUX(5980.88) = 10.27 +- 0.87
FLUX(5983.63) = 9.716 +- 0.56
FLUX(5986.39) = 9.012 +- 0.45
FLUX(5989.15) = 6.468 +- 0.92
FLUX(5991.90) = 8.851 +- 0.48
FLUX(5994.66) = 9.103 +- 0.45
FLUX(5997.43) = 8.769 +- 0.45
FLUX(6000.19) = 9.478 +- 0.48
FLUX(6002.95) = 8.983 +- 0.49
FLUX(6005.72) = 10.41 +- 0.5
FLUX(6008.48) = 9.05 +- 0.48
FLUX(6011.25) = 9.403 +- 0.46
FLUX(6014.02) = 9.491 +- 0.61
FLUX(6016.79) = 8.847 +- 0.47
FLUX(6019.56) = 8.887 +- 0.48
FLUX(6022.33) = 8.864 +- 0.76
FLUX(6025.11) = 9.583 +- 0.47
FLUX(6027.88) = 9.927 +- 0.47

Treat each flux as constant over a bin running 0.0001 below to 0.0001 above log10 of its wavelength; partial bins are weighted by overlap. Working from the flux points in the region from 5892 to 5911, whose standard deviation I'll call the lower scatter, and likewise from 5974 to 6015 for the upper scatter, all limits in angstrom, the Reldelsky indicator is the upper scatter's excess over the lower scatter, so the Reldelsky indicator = 0.2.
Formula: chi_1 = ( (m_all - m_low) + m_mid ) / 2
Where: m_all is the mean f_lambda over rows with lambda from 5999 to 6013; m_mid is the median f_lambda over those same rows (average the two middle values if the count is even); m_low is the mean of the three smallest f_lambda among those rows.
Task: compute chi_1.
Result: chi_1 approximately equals 4.86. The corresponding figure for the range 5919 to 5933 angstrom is 4.95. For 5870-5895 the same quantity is 5.16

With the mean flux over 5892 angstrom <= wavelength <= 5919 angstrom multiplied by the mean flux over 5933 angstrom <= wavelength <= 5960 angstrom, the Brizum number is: 80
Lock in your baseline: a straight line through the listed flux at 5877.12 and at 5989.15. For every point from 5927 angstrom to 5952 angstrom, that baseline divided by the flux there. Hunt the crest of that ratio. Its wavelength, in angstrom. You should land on 5936.97 angstrom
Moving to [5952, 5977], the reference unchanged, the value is 5958.88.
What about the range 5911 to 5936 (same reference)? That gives 5912.41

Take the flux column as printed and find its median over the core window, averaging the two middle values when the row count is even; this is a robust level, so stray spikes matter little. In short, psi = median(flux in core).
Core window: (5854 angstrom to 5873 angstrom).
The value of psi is 9.6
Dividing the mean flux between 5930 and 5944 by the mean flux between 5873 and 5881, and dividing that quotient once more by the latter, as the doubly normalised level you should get 0.113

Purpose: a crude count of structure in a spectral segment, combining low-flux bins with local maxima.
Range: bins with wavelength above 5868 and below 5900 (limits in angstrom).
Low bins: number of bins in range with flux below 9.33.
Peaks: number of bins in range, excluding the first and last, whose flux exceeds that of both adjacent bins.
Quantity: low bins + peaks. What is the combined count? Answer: 11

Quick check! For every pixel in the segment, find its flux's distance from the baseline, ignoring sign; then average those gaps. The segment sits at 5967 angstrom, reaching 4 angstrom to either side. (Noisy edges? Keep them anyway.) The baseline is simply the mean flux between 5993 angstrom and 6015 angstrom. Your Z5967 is 1.1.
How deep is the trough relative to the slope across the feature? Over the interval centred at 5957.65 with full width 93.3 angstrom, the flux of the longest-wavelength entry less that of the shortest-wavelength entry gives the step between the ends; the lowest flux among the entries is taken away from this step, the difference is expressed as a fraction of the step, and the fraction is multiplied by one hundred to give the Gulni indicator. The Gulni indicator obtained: -945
